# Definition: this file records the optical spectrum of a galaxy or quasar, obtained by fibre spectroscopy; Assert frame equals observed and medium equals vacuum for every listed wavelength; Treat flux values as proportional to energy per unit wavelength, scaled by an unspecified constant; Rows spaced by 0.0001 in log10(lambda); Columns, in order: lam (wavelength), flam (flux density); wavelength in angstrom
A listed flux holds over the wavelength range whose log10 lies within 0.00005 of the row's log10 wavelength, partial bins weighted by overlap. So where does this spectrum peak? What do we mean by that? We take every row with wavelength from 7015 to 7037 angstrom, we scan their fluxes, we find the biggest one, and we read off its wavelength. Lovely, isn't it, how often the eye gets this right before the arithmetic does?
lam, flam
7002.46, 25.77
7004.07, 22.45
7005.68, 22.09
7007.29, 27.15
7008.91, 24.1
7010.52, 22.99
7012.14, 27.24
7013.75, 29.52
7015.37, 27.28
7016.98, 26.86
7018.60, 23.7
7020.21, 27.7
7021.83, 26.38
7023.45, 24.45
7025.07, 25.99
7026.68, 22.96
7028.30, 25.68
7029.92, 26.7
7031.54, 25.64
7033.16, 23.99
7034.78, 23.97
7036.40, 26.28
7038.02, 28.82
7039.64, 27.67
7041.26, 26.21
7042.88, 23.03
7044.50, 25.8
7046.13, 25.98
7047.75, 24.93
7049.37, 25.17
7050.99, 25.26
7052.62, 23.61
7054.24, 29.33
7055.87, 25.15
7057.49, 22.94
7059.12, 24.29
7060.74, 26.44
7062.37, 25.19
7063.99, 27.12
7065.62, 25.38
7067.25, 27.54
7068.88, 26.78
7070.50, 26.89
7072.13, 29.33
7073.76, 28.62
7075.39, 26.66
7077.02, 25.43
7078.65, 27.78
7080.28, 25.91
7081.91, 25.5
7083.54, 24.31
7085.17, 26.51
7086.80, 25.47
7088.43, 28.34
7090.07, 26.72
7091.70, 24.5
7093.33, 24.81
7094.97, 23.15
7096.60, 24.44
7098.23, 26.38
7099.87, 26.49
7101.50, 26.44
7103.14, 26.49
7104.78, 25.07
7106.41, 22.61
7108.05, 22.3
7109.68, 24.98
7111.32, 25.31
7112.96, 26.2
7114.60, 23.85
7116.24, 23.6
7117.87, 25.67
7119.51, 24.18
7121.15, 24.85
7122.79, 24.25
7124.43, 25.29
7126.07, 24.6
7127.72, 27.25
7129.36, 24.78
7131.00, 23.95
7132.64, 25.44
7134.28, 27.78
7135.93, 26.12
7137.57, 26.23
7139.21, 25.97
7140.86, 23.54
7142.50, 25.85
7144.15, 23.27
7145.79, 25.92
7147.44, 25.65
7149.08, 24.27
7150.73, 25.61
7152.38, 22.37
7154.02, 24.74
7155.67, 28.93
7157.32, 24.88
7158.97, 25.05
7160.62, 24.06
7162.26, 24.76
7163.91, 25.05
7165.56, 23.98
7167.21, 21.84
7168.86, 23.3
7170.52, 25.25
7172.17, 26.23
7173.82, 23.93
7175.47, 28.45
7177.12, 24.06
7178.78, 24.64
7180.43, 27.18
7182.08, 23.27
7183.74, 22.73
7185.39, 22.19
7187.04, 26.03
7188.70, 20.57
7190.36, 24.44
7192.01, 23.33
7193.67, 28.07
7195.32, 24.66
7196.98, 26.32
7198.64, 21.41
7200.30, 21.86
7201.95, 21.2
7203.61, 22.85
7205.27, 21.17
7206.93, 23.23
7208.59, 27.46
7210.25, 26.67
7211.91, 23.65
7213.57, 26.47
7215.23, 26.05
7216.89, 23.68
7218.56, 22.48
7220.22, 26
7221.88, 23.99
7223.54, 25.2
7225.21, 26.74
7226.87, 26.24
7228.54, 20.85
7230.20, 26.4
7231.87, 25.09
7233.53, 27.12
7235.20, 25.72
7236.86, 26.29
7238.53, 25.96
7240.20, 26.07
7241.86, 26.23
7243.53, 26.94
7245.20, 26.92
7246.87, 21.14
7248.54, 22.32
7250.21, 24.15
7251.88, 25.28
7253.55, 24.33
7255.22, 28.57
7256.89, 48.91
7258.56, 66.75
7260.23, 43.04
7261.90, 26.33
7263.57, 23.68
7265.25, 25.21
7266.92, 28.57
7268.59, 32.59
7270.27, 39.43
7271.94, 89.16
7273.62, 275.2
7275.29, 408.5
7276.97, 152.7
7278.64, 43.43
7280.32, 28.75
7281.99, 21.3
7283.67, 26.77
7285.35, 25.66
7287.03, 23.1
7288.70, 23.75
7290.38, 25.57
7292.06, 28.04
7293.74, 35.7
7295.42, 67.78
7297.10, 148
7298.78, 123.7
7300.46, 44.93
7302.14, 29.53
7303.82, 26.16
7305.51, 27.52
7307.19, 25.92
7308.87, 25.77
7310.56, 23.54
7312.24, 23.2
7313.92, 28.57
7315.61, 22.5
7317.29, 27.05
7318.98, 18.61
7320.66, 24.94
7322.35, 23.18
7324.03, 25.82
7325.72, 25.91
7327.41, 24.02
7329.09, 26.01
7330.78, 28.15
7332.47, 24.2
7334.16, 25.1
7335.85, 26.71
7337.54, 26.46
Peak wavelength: 7020.21 angstrom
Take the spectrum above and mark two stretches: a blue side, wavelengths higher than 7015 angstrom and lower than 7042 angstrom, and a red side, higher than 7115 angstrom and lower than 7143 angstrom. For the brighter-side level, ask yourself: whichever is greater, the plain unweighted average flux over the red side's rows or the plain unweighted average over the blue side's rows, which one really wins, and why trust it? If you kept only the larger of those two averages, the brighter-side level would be 26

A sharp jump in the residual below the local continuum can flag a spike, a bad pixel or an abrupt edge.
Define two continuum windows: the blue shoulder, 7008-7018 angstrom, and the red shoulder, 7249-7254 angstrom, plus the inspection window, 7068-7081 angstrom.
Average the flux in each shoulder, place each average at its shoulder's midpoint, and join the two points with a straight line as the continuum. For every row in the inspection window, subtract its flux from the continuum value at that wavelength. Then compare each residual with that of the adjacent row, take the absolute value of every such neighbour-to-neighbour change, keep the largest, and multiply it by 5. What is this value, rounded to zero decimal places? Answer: 12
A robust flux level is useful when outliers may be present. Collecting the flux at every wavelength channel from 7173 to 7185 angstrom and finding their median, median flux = 24.1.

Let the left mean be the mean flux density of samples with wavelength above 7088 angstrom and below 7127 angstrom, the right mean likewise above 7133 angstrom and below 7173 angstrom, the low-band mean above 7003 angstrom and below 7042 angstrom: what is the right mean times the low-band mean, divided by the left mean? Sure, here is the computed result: 26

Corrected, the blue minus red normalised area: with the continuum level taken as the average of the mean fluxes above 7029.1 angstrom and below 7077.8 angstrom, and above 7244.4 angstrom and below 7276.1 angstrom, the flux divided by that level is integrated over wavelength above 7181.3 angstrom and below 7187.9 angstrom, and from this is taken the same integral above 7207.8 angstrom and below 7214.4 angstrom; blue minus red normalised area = -0.4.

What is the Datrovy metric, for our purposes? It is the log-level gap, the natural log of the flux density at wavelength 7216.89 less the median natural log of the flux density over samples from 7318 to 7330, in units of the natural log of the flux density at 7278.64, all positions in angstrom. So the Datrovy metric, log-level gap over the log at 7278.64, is -0.014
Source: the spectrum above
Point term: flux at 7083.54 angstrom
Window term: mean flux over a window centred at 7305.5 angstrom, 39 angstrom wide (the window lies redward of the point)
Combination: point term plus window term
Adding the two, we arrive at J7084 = 62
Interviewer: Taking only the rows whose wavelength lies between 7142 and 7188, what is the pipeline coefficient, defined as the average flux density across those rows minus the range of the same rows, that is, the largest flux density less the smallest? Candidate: 17.7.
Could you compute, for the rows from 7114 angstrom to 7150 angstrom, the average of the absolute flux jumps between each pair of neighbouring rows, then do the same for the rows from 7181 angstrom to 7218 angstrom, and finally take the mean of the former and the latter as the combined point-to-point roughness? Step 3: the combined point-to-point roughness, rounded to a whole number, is 2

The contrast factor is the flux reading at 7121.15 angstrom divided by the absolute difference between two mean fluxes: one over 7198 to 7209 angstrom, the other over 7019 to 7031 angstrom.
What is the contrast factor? 8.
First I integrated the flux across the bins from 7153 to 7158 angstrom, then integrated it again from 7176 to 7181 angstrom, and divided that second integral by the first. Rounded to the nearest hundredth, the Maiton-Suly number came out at 0.97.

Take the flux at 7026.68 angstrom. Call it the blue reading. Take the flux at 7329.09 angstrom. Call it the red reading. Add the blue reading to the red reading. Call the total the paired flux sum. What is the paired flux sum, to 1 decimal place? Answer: 49.0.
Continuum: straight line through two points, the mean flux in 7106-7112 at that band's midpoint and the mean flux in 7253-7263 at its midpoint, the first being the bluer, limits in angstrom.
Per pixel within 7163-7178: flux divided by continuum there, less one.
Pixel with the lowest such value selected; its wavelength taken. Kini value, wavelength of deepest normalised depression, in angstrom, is 7167.21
